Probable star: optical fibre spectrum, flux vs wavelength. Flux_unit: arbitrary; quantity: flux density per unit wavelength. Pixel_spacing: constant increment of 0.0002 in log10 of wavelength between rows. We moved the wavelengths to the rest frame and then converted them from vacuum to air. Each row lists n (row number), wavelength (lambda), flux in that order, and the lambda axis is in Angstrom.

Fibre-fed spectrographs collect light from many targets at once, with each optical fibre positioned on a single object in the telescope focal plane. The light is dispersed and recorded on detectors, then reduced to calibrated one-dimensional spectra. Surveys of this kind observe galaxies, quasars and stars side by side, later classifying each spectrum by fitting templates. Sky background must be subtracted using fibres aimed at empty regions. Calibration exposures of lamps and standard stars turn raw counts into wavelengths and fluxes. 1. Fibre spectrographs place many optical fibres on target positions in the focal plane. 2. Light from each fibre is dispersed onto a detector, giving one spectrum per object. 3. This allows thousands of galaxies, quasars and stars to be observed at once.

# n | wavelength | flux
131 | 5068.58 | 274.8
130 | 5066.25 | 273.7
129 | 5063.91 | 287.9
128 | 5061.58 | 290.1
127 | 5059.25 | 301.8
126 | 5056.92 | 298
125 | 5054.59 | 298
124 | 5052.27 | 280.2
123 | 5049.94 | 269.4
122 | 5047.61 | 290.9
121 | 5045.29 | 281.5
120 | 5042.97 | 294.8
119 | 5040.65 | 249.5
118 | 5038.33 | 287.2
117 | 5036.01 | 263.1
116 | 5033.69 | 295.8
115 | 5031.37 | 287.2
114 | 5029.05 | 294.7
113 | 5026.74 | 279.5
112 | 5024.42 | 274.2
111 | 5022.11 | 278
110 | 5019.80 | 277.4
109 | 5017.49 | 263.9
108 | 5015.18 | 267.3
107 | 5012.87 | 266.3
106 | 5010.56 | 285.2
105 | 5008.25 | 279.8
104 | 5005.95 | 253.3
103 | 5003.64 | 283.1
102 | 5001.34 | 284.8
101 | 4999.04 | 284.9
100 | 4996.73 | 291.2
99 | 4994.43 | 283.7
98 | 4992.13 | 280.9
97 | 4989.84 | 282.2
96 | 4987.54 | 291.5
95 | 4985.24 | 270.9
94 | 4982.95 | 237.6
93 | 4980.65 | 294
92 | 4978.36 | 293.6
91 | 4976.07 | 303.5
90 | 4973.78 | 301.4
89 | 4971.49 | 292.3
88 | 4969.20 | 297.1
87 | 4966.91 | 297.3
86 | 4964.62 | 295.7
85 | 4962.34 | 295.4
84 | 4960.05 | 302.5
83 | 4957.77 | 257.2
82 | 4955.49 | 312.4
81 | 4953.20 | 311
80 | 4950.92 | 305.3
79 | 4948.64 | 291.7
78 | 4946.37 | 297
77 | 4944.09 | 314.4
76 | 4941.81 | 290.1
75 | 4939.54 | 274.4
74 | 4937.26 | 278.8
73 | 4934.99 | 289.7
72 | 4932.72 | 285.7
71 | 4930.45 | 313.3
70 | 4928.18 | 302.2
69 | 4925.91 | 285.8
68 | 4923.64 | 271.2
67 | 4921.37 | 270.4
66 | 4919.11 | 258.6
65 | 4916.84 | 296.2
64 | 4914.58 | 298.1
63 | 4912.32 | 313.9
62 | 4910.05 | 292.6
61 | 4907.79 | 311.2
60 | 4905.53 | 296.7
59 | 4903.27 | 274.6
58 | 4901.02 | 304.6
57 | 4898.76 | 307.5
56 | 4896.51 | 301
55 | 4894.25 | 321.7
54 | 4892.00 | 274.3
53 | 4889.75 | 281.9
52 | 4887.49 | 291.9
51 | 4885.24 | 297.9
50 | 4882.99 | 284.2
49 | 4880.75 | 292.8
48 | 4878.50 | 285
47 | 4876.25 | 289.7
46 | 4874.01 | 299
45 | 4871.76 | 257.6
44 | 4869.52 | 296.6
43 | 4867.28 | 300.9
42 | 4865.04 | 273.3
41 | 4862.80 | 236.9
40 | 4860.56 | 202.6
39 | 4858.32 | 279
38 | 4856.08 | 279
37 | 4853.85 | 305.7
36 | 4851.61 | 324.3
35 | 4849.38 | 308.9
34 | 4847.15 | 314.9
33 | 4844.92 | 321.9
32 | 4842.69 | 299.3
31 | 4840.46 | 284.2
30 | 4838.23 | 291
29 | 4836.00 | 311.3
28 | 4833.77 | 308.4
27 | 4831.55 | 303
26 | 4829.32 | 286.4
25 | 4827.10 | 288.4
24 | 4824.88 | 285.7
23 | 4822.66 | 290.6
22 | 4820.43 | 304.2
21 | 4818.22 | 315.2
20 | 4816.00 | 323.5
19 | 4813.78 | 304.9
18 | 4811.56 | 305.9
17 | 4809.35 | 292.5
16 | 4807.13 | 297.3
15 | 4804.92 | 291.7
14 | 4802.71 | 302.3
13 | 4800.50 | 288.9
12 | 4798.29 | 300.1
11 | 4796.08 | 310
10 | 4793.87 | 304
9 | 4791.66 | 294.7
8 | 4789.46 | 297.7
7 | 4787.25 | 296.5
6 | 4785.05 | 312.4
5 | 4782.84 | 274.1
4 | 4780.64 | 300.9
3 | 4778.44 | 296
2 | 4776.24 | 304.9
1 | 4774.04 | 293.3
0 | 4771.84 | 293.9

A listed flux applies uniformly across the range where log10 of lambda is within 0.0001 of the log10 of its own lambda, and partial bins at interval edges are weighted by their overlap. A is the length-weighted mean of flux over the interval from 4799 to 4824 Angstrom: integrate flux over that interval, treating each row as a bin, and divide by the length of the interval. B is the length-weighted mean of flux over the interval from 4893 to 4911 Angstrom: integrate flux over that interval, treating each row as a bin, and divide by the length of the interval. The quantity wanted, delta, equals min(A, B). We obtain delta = 301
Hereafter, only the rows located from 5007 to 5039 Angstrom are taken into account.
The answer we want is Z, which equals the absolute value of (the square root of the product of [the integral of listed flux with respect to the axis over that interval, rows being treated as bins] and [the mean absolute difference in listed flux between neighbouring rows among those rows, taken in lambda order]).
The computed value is 310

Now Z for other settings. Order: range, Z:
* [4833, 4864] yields 418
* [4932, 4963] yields 384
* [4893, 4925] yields 385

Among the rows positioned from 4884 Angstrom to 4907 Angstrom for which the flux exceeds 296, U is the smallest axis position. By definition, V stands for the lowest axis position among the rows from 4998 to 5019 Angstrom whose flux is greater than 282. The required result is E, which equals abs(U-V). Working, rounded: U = 4885.24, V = 4999.04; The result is 113.8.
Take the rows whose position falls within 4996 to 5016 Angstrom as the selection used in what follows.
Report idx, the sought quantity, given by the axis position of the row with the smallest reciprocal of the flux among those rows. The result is 4996.73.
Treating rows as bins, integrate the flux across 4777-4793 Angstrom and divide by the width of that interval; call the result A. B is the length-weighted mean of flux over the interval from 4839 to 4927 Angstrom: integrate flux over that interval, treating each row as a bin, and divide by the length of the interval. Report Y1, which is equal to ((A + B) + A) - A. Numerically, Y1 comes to 586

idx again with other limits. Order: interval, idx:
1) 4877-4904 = 4894.25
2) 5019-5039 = 5033.69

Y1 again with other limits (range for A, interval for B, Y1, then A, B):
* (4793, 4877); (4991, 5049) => 573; 294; 279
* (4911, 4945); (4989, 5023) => 567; 289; 277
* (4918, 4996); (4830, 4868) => 580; 289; 291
